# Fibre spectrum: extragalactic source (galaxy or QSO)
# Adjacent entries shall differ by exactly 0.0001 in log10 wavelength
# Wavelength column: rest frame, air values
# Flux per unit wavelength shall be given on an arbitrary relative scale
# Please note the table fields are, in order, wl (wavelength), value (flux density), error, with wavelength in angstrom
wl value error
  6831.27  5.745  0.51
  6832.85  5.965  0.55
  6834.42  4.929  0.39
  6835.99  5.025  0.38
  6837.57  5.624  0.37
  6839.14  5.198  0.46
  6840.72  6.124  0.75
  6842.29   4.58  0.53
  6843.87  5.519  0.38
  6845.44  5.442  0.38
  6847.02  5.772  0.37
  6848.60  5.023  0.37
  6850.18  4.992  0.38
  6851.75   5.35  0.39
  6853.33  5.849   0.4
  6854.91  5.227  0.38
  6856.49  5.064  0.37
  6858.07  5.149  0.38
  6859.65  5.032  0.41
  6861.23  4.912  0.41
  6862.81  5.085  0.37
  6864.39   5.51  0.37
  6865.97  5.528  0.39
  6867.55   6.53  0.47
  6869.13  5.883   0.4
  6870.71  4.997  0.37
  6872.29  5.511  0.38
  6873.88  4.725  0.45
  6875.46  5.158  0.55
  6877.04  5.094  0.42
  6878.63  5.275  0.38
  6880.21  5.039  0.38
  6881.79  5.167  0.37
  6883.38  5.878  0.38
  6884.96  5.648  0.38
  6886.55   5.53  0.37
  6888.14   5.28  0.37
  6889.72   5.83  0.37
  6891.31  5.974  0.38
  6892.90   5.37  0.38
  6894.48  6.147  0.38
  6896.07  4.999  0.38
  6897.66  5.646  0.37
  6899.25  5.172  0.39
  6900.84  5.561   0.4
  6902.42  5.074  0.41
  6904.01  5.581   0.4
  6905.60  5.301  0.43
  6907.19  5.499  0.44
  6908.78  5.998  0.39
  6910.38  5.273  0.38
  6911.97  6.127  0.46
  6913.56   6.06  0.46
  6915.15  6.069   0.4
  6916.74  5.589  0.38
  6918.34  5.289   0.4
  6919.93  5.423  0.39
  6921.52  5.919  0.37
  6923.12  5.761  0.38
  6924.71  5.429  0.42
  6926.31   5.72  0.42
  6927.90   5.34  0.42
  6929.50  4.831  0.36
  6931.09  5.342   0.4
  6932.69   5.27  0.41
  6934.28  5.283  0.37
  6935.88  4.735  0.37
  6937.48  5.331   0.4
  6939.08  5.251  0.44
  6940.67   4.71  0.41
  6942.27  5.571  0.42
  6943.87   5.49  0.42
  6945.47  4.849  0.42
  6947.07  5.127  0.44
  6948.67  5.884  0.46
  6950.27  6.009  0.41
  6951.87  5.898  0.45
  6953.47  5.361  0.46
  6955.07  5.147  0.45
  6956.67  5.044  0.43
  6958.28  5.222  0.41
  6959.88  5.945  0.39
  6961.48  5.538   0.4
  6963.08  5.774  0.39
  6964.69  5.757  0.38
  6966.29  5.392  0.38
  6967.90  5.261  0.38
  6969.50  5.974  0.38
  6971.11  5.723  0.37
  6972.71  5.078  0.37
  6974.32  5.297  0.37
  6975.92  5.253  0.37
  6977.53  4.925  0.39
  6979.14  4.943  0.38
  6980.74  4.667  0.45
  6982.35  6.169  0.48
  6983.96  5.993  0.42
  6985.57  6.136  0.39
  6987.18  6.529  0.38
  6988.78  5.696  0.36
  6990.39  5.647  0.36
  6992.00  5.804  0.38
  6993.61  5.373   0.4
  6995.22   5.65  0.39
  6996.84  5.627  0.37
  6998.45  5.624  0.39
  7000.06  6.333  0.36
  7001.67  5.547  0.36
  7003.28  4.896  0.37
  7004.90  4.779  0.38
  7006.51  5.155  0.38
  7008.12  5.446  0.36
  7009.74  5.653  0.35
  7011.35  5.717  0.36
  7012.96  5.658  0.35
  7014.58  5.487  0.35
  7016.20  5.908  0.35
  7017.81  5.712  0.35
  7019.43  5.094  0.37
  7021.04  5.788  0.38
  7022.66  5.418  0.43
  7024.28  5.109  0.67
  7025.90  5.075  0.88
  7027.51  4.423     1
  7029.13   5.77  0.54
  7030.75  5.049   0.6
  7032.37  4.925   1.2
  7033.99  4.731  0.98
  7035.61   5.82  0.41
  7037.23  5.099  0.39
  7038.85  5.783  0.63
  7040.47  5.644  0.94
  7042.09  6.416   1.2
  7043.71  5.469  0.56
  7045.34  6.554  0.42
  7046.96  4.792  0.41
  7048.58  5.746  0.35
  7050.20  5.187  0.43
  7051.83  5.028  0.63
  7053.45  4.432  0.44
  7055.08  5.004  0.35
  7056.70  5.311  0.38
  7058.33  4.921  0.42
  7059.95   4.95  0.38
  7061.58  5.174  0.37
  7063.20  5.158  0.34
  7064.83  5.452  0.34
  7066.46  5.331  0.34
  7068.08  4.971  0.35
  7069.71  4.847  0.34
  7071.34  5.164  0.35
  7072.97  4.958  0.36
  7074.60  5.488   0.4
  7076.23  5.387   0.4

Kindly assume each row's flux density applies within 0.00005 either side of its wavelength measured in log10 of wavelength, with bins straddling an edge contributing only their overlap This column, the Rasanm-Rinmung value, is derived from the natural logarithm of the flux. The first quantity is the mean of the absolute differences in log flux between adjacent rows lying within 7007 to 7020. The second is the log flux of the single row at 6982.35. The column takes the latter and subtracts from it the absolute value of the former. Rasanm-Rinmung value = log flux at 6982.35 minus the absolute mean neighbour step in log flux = 1.775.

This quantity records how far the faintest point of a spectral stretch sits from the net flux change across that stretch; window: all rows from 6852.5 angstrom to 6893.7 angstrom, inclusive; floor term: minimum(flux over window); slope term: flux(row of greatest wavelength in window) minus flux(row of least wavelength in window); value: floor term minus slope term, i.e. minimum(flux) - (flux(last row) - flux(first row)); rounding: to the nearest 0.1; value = 5.2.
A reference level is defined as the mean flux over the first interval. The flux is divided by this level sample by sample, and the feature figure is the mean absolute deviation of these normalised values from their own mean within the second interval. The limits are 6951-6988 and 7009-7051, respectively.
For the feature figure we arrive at 0.0722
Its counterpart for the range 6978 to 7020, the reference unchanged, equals 0.0623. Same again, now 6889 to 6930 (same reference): 0.0547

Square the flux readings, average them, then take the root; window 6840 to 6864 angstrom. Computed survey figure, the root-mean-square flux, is 5.29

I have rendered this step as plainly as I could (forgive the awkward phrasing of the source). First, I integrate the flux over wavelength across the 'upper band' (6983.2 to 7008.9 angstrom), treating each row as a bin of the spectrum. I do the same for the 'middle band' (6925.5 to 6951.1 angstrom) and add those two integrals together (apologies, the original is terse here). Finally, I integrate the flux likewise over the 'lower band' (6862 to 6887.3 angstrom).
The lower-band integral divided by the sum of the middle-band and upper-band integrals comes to 0.488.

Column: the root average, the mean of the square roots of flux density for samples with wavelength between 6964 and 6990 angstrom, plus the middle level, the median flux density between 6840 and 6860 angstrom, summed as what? 7.58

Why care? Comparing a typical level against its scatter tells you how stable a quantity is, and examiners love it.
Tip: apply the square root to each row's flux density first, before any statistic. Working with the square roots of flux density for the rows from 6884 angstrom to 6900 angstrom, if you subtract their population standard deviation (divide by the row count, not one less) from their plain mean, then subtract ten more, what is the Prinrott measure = -7.72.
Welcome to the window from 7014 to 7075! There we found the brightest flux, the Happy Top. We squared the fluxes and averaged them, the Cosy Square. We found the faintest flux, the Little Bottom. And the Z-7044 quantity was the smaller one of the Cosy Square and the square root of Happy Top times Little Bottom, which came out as 5.38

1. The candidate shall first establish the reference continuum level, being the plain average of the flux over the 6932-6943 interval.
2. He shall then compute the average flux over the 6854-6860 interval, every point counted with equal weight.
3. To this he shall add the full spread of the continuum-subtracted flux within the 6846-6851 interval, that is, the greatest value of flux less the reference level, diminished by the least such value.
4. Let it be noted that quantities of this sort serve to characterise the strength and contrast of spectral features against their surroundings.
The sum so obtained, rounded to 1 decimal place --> 5.9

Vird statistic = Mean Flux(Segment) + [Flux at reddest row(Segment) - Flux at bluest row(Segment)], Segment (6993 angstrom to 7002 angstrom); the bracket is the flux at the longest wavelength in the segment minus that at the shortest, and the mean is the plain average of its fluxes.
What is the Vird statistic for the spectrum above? 5.9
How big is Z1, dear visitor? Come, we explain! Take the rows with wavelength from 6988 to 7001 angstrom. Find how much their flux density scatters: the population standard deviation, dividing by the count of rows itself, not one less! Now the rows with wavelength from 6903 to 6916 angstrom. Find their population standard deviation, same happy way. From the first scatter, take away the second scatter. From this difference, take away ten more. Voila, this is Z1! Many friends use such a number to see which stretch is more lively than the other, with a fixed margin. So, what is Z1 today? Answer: -10.1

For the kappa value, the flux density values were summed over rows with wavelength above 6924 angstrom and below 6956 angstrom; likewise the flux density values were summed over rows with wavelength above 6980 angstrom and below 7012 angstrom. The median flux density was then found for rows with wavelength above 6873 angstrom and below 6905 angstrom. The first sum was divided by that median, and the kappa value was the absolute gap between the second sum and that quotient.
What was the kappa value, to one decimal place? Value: 92.4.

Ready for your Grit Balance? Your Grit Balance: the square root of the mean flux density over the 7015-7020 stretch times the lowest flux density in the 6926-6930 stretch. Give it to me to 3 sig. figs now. 5.19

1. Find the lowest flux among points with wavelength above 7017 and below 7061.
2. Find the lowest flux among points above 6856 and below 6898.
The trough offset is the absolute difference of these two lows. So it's 0.30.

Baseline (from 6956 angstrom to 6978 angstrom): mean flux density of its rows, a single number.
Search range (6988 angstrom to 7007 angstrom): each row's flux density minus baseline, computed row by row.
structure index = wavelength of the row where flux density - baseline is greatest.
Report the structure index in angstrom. 7000.06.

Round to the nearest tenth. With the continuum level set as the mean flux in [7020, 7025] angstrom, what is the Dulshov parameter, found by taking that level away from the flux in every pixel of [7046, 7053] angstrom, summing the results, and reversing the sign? 1.0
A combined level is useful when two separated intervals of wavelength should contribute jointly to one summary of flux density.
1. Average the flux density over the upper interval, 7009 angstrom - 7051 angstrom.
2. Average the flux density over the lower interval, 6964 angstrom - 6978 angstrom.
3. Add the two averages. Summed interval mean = 10.9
